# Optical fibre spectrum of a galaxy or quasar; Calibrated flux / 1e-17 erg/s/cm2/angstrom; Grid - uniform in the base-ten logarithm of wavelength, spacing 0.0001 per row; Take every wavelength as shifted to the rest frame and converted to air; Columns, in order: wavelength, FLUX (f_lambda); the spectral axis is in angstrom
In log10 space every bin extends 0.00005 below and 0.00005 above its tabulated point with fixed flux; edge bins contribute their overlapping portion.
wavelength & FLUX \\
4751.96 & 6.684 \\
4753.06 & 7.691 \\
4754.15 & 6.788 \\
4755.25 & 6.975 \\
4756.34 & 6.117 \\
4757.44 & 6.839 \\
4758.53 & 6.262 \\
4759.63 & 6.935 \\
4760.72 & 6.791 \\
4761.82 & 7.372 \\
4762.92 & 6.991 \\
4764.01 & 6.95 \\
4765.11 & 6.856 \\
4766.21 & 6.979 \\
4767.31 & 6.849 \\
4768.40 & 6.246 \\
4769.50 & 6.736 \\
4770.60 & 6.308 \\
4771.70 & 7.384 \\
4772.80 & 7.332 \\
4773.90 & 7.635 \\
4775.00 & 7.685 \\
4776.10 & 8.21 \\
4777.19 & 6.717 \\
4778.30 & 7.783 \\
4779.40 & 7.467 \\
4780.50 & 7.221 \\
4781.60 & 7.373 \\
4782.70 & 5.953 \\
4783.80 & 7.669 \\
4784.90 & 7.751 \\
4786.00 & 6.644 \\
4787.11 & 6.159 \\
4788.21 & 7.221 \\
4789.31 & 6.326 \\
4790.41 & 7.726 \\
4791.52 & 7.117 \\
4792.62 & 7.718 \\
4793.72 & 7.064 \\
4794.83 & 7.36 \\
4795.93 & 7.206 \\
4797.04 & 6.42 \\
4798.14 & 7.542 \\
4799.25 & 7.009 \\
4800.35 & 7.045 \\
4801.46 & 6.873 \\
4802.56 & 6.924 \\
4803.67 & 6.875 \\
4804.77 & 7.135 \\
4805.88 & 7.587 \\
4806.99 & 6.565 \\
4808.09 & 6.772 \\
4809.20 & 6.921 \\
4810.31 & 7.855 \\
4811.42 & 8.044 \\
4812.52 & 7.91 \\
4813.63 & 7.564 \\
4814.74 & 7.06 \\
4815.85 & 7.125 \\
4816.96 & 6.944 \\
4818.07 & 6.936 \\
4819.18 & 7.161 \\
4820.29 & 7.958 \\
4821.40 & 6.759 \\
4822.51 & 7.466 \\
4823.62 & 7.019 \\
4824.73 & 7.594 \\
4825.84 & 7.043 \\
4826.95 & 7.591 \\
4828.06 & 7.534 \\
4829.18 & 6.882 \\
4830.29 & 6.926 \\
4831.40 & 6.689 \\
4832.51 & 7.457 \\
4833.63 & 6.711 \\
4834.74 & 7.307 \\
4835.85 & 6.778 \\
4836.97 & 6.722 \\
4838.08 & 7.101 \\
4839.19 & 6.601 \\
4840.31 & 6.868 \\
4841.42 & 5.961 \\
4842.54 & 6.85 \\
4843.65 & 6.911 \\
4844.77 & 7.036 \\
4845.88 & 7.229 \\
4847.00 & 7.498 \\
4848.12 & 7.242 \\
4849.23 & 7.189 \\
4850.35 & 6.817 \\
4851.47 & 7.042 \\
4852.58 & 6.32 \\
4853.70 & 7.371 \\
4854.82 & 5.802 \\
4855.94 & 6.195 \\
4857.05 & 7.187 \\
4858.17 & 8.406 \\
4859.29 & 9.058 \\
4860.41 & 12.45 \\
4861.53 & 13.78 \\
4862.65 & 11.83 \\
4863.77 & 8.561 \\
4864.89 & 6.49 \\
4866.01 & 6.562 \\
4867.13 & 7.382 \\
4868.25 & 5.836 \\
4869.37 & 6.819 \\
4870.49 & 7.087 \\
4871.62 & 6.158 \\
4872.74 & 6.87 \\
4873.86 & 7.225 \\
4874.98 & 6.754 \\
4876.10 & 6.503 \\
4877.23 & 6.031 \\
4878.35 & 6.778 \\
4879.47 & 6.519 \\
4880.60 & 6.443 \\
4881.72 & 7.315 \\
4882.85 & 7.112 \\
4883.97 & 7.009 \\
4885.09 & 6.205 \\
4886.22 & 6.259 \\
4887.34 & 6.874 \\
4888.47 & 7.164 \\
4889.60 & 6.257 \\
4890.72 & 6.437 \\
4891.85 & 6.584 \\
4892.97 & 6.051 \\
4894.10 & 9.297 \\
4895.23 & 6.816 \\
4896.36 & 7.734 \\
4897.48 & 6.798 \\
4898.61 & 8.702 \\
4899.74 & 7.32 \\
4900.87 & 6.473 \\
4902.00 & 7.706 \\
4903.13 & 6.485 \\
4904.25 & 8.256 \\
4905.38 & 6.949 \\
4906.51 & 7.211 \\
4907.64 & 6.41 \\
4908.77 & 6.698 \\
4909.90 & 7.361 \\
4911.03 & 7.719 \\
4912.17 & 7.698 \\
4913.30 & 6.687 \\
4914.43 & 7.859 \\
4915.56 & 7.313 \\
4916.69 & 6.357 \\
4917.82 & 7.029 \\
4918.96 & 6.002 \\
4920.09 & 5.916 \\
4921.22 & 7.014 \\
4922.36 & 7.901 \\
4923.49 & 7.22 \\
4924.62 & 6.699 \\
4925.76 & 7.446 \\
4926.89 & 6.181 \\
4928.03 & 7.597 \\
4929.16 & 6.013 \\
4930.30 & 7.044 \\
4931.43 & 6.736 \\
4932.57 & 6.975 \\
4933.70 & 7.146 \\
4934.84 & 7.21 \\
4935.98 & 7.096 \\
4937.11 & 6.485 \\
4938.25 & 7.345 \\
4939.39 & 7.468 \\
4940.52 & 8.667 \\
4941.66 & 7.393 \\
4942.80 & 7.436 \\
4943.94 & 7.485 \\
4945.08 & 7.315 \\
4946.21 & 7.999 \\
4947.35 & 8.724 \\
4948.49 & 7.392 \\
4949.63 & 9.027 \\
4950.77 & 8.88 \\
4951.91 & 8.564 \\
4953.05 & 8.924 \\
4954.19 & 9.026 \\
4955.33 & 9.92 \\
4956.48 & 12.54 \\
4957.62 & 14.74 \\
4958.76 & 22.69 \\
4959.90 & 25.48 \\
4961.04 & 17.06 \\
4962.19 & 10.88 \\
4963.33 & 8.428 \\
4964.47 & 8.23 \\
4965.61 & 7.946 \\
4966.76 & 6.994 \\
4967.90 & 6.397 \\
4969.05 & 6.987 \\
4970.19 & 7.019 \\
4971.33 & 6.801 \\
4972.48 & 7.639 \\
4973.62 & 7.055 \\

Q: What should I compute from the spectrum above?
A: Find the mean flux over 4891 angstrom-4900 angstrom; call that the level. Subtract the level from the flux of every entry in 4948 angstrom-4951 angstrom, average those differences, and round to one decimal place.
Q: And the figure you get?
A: 1.0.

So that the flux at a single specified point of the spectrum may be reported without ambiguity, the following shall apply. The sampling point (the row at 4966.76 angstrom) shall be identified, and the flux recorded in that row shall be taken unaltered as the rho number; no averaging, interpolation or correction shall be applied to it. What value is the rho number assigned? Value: 6.994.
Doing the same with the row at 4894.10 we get 9.297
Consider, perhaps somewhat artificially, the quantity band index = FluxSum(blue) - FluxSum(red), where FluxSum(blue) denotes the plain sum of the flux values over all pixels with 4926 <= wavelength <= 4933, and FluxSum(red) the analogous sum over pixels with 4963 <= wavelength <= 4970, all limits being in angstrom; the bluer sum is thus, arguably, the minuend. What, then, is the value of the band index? -4.4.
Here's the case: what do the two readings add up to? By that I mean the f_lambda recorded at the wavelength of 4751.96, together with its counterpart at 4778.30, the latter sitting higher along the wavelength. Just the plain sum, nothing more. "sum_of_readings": 14.5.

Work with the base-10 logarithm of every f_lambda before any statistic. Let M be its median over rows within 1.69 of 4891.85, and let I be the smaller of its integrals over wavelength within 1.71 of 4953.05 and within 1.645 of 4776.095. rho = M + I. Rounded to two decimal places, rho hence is 3.70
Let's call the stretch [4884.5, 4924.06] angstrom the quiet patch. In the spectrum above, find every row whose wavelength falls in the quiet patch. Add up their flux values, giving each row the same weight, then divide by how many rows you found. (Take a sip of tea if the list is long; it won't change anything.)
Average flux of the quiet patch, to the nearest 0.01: 7.05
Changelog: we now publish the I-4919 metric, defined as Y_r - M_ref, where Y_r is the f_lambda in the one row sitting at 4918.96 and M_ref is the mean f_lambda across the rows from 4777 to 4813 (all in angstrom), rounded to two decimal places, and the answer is -1.15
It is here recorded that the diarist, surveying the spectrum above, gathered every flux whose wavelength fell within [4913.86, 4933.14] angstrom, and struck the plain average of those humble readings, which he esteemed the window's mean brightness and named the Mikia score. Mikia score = 6.90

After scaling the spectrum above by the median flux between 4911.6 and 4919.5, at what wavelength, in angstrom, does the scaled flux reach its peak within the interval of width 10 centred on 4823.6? 4820.29 angstrom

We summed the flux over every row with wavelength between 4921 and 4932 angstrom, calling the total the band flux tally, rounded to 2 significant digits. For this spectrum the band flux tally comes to 70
